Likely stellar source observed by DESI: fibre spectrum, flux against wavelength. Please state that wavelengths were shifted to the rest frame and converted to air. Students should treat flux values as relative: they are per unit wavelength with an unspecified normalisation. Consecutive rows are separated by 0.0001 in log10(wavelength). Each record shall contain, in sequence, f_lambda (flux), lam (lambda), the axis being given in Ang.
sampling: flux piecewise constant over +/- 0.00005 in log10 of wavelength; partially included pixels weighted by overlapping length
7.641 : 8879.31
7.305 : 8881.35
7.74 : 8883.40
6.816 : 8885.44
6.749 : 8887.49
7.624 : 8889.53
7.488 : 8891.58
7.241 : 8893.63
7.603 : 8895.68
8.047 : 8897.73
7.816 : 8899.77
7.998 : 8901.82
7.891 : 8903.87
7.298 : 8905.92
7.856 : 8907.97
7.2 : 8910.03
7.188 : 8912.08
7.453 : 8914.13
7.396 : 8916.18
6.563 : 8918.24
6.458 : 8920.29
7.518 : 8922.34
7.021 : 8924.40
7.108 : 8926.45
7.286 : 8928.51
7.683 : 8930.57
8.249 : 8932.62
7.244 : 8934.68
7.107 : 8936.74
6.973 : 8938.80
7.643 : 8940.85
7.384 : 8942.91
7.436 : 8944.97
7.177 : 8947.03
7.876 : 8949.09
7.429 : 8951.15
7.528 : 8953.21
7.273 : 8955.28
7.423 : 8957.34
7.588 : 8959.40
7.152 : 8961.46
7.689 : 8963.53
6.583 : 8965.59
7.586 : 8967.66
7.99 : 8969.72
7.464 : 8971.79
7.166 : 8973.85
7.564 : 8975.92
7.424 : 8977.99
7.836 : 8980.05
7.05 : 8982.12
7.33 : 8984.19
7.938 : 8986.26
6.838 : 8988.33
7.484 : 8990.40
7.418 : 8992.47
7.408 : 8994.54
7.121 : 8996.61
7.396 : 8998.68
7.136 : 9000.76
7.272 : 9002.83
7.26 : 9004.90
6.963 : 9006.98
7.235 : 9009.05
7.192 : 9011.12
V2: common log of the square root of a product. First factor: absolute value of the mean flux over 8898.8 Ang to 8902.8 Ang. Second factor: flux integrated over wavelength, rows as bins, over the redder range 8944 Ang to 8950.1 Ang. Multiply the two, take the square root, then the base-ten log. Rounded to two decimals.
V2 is 1.28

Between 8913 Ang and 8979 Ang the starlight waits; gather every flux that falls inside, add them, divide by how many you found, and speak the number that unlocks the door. 7.36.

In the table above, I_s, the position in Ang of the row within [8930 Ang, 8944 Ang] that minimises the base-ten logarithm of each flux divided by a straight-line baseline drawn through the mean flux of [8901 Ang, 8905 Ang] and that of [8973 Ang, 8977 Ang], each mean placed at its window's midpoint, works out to 8938.80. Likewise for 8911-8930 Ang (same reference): 8920.29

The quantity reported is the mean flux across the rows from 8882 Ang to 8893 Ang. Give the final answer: 7.28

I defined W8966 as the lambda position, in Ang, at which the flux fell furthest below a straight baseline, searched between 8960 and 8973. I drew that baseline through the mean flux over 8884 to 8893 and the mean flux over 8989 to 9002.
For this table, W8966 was 8965.59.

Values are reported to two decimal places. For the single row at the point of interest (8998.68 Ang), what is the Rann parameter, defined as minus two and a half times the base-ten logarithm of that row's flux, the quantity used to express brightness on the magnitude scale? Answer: -2.17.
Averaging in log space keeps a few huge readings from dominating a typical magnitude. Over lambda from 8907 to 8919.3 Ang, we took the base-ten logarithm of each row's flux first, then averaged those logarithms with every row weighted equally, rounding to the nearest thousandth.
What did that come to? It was 0.861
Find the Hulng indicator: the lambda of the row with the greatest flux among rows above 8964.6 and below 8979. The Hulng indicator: 8969.72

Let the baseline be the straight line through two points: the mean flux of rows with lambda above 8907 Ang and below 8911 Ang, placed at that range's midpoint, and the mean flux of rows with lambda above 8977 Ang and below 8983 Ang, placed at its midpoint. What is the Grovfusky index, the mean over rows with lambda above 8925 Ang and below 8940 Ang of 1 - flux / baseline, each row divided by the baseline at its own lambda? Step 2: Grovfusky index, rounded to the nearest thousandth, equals 0.016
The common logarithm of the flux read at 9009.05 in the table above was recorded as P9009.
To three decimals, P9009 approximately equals 0.859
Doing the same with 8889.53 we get 0.882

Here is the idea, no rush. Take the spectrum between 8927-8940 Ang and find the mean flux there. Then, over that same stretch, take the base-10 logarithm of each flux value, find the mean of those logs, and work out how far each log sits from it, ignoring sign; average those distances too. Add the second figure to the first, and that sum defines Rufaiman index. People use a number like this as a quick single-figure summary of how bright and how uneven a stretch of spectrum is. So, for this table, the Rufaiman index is 7.44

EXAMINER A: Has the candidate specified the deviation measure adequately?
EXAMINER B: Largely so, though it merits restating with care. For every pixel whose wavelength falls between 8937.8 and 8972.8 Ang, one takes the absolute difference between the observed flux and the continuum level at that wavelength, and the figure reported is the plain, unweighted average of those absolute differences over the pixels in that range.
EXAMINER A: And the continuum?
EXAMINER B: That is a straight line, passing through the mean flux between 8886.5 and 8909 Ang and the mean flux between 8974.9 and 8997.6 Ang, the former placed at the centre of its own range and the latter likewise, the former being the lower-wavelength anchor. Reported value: 0.24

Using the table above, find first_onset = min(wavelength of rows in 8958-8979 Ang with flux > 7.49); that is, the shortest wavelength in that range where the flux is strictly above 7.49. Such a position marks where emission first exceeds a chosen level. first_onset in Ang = 8959.40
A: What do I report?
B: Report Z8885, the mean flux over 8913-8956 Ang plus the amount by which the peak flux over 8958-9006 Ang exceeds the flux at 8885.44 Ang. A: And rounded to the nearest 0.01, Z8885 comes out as 8.50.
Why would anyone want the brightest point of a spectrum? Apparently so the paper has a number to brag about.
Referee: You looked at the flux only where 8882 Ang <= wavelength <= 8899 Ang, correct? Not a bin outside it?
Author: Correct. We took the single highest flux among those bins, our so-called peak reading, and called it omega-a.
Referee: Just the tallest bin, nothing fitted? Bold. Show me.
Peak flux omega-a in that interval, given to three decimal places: 8.047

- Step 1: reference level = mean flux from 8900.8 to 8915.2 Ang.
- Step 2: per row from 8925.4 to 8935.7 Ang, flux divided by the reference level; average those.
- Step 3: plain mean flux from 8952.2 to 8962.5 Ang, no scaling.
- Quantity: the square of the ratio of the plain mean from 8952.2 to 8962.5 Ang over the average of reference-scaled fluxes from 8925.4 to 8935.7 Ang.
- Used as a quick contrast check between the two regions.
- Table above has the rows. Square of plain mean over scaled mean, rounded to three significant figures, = 55.2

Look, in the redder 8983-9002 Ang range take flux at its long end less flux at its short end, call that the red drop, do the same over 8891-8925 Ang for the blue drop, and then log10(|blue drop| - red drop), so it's -0.18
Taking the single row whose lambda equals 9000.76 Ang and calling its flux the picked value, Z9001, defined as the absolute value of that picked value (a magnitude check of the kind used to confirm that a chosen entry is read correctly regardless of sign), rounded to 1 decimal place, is 7.1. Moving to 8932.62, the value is 8.2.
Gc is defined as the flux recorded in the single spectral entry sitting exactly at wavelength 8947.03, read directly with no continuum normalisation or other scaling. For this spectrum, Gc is 7.177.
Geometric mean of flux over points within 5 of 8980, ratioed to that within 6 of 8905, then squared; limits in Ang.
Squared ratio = 0.94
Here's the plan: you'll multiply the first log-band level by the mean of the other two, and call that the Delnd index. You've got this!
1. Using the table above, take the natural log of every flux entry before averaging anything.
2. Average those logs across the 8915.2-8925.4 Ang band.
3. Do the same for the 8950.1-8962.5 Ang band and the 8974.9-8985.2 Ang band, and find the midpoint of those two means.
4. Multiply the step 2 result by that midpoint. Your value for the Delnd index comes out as 3.89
